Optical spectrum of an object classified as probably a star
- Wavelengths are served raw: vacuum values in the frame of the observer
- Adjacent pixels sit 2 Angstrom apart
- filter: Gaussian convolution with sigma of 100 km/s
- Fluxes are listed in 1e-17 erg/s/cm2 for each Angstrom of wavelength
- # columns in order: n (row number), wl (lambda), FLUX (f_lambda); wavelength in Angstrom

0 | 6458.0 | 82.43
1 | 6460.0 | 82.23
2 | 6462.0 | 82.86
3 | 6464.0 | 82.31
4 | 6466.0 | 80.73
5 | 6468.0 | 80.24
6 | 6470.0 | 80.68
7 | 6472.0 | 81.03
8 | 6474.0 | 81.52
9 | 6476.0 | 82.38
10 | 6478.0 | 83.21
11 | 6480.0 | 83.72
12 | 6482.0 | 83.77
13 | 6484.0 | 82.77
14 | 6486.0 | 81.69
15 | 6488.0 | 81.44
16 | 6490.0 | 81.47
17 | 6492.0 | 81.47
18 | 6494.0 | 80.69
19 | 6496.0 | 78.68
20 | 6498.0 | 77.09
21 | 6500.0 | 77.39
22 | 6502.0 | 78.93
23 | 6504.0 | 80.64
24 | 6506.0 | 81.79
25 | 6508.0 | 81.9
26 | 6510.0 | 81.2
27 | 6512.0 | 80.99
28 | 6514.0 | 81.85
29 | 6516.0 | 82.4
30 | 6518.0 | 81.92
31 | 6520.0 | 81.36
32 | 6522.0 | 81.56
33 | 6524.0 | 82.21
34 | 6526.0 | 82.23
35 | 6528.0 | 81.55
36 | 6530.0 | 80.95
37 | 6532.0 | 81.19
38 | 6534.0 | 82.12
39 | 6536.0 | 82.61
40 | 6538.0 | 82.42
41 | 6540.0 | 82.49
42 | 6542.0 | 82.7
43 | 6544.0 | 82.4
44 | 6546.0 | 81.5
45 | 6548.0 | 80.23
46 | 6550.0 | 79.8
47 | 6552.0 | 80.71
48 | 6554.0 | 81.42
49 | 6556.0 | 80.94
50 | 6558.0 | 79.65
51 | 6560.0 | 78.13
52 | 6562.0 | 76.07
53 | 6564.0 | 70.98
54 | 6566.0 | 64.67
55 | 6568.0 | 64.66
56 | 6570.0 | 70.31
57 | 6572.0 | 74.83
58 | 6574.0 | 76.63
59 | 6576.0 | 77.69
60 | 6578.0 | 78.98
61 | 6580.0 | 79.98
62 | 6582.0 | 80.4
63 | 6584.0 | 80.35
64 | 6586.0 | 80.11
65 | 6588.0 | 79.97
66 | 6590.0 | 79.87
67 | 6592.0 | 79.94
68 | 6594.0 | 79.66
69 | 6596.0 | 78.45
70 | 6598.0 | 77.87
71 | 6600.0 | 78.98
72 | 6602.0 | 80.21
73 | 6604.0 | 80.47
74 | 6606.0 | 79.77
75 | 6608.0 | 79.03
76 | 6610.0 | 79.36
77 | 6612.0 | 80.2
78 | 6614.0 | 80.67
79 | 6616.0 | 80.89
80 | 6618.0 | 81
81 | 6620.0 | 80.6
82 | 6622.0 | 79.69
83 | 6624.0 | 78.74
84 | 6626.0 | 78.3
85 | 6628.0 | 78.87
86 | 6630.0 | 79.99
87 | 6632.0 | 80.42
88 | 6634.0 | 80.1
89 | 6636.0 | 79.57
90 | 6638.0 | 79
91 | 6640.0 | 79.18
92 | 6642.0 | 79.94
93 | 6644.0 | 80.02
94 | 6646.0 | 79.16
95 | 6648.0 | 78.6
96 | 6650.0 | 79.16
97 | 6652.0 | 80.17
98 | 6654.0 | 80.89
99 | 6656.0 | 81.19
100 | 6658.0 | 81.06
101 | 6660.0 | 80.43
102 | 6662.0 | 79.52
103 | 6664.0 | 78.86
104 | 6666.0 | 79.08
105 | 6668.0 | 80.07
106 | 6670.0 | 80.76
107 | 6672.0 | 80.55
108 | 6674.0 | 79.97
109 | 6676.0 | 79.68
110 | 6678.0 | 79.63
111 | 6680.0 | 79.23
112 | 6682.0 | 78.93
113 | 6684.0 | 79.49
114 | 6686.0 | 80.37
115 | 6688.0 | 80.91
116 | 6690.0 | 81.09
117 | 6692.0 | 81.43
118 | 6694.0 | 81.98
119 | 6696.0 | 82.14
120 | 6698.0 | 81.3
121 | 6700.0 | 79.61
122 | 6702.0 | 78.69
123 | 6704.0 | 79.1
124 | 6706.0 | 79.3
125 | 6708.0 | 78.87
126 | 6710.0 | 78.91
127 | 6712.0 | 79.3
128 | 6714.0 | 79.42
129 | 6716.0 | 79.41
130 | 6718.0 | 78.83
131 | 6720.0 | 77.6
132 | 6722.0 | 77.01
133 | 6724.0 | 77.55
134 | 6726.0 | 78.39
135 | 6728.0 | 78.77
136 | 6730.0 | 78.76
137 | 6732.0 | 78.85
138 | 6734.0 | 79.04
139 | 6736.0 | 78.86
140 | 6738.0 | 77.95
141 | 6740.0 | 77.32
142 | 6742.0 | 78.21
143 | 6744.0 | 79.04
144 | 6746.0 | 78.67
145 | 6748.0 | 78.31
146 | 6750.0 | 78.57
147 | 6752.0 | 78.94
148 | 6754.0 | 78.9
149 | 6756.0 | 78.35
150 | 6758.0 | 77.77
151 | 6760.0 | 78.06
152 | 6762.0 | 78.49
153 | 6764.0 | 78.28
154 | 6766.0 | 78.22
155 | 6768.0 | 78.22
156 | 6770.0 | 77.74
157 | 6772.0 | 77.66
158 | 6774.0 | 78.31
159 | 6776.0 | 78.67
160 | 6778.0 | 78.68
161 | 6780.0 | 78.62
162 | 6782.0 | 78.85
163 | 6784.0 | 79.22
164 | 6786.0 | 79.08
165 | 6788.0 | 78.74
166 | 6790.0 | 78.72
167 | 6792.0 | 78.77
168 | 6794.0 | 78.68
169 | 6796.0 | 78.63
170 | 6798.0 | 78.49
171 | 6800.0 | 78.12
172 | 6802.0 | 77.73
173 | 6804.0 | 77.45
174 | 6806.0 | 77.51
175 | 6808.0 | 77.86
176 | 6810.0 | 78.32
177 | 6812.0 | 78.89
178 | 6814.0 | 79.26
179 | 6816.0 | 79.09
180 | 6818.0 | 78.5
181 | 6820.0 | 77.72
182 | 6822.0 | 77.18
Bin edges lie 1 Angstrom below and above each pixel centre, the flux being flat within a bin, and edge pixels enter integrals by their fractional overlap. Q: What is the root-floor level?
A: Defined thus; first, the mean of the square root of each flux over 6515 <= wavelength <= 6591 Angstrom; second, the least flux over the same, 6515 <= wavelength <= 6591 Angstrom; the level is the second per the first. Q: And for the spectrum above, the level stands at 7.3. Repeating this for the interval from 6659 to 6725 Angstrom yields 8.6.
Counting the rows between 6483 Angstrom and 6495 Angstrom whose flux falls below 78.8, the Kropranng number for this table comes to 0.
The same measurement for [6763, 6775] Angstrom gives 6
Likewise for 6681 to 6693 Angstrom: 0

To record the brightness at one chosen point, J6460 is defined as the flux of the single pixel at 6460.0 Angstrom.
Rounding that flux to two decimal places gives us 82.23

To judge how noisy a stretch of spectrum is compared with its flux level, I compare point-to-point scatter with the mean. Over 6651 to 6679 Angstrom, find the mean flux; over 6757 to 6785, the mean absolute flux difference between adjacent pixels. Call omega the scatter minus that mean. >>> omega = -79.9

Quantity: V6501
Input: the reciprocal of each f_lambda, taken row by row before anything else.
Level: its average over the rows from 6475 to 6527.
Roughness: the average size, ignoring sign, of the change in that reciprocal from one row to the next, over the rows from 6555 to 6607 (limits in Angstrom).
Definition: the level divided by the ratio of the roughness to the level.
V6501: 0.5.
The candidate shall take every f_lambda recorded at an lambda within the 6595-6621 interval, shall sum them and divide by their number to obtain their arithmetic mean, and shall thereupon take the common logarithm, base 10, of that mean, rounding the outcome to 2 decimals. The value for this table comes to 1.90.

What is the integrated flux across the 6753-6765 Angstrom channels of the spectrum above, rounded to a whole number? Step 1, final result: 940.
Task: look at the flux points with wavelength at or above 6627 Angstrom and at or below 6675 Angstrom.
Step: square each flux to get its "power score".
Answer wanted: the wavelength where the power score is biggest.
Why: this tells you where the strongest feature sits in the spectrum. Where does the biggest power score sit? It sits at 6656.0 Angstrom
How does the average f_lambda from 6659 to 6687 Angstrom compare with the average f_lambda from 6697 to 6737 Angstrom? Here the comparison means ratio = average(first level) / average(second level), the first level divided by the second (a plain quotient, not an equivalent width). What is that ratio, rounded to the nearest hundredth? 1.01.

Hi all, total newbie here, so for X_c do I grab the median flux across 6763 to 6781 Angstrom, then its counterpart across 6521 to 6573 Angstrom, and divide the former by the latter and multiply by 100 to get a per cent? 96.6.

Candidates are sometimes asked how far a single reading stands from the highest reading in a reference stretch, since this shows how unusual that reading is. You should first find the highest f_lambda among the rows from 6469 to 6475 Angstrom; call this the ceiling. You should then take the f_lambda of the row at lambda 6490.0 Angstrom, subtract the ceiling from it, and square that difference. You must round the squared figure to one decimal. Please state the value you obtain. 0.0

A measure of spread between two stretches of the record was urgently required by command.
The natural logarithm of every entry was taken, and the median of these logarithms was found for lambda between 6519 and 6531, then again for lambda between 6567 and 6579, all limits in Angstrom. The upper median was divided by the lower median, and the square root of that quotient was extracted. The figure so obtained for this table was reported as 0.99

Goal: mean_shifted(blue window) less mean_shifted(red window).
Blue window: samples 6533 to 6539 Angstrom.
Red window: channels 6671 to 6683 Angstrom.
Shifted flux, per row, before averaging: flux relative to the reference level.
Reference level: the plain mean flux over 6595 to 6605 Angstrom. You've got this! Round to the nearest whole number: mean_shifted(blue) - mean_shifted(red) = 3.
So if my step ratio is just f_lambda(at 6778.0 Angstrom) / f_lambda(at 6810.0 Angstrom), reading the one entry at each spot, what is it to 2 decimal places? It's 1.00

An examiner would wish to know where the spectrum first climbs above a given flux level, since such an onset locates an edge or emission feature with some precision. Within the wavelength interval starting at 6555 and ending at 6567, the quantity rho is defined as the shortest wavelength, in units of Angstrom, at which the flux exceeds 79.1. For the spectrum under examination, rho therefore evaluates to 6556.0 Angstrom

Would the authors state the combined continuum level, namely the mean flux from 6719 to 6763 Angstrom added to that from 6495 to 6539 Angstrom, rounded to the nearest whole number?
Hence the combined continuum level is 159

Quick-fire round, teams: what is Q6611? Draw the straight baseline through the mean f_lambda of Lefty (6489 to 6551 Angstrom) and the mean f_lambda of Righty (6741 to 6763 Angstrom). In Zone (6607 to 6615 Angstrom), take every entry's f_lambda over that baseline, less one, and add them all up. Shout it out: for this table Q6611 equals -0.014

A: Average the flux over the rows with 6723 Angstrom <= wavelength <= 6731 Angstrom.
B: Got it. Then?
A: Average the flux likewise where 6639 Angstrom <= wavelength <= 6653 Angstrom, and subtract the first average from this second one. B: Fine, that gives 1.1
